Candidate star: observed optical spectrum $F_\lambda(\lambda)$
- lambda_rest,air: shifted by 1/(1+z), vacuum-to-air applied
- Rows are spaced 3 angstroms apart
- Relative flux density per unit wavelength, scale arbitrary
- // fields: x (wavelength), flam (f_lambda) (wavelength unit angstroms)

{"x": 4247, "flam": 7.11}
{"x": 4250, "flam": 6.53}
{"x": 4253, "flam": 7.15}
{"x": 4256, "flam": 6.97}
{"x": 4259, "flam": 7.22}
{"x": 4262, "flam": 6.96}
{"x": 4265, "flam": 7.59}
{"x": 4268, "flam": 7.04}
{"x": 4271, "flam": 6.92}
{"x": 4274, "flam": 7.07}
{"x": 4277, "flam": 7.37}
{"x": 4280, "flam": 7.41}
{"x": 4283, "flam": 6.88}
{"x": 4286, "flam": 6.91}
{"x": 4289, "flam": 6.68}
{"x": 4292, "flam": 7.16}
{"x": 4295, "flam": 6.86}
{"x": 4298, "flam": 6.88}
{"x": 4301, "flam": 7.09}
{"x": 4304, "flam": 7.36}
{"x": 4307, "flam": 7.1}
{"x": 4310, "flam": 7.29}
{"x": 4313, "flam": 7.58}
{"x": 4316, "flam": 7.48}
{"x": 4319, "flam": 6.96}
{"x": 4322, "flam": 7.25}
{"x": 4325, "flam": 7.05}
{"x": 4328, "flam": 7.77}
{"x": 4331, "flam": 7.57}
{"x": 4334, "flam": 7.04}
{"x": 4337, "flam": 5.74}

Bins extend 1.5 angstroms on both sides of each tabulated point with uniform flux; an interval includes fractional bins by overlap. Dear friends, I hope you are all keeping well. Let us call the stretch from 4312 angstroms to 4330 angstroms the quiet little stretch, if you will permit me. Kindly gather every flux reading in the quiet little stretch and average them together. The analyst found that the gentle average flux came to 7.348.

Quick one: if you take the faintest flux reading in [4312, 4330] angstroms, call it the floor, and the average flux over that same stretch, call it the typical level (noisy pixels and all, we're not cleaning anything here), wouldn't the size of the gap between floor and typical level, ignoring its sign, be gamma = 0.39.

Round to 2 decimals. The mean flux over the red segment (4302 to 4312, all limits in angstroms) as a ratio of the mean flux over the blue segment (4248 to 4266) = 1.03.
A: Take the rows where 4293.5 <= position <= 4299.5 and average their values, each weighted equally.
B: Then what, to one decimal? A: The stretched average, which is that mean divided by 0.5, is 13.7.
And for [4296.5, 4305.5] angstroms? 14.2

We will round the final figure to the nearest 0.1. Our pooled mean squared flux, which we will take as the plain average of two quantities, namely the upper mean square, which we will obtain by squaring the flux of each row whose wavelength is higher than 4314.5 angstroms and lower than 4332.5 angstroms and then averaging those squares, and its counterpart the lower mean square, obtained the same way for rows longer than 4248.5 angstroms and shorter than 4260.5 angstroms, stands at 51.3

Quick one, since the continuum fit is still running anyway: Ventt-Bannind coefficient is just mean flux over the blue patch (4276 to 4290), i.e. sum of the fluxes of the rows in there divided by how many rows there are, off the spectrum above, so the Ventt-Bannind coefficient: 7.05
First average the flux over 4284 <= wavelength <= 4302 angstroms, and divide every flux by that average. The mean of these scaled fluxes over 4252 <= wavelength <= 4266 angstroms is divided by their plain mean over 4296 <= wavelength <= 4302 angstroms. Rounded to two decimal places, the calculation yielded 1.03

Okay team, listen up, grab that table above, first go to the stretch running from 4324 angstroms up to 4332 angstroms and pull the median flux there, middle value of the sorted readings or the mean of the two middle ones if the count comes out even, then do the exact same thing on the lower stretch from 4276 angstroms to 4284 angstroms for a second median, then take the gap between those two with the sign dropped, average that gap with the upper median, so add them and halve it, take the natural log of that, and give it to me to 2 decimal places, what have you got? 1.36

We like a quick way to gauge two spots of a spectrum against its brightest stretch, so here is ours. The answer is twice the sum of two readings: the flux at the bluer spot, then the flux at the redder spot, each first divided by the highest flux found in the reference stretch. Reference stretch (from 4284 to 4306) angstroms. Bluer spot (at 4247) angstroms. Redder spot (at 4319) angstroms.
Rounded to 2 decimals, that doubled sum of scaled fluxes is 3.82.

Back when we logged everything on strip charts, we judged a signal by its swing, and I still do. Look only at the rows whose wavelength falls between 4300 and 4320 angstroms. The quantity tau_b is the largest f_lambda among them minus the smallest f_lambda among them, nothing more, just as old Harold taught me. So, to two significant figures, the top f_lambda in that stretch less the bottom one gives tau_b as 0.62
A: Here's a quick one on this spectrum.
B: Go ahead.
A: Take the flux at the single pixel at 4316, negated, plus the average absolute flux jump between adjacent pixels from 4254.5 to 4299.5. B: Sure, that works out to -7.2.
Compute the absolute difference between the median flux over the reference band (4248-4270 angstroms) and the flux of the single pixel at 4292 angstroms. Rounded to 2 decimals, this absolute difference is 0.12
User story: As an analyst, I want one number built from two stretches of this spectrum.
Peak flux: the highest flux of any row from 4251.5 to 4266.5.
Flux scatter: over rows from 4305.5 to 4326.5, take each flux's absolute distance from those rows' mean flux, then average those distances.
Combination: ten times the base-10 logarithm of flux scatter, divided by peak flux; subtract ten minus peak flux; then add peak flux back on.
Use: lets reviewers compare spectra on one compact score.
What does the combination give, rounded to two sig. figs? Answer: 4.2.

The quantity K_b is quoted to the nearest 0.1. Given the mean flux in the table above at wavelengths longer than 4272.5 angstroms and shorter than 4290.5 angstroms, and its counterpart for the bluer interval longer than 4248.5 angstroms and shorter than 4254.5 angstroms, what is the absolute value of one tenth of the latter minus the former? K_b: 6.4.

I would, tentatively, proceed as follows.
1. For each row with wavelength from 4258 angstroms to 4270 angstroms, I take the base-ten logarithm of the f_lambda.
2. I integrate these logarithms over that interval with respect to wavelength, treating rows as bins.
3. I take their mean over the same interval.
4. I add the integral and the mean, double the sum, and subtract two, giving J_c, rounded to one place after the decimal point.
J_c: 20.3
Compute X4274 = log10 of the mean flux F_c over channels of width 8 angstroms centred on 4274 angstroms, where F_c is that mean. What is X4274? 0.852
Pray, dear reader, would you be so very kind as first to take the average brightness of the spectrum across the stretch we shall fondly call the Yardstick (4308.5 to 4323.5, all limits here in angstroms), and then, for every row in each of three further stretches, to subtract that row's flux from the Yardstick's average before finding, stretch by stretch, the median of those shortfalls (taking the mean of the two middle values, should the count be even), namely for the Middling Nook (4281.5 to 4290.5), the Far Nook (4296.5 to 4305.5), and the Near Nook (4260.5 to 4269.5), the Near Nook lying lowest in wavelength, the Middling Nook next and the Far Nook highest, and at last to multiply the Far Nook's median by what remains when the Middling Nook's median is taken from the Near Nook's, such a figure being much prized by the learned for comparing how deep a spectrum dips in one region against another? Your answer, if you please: -0.036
